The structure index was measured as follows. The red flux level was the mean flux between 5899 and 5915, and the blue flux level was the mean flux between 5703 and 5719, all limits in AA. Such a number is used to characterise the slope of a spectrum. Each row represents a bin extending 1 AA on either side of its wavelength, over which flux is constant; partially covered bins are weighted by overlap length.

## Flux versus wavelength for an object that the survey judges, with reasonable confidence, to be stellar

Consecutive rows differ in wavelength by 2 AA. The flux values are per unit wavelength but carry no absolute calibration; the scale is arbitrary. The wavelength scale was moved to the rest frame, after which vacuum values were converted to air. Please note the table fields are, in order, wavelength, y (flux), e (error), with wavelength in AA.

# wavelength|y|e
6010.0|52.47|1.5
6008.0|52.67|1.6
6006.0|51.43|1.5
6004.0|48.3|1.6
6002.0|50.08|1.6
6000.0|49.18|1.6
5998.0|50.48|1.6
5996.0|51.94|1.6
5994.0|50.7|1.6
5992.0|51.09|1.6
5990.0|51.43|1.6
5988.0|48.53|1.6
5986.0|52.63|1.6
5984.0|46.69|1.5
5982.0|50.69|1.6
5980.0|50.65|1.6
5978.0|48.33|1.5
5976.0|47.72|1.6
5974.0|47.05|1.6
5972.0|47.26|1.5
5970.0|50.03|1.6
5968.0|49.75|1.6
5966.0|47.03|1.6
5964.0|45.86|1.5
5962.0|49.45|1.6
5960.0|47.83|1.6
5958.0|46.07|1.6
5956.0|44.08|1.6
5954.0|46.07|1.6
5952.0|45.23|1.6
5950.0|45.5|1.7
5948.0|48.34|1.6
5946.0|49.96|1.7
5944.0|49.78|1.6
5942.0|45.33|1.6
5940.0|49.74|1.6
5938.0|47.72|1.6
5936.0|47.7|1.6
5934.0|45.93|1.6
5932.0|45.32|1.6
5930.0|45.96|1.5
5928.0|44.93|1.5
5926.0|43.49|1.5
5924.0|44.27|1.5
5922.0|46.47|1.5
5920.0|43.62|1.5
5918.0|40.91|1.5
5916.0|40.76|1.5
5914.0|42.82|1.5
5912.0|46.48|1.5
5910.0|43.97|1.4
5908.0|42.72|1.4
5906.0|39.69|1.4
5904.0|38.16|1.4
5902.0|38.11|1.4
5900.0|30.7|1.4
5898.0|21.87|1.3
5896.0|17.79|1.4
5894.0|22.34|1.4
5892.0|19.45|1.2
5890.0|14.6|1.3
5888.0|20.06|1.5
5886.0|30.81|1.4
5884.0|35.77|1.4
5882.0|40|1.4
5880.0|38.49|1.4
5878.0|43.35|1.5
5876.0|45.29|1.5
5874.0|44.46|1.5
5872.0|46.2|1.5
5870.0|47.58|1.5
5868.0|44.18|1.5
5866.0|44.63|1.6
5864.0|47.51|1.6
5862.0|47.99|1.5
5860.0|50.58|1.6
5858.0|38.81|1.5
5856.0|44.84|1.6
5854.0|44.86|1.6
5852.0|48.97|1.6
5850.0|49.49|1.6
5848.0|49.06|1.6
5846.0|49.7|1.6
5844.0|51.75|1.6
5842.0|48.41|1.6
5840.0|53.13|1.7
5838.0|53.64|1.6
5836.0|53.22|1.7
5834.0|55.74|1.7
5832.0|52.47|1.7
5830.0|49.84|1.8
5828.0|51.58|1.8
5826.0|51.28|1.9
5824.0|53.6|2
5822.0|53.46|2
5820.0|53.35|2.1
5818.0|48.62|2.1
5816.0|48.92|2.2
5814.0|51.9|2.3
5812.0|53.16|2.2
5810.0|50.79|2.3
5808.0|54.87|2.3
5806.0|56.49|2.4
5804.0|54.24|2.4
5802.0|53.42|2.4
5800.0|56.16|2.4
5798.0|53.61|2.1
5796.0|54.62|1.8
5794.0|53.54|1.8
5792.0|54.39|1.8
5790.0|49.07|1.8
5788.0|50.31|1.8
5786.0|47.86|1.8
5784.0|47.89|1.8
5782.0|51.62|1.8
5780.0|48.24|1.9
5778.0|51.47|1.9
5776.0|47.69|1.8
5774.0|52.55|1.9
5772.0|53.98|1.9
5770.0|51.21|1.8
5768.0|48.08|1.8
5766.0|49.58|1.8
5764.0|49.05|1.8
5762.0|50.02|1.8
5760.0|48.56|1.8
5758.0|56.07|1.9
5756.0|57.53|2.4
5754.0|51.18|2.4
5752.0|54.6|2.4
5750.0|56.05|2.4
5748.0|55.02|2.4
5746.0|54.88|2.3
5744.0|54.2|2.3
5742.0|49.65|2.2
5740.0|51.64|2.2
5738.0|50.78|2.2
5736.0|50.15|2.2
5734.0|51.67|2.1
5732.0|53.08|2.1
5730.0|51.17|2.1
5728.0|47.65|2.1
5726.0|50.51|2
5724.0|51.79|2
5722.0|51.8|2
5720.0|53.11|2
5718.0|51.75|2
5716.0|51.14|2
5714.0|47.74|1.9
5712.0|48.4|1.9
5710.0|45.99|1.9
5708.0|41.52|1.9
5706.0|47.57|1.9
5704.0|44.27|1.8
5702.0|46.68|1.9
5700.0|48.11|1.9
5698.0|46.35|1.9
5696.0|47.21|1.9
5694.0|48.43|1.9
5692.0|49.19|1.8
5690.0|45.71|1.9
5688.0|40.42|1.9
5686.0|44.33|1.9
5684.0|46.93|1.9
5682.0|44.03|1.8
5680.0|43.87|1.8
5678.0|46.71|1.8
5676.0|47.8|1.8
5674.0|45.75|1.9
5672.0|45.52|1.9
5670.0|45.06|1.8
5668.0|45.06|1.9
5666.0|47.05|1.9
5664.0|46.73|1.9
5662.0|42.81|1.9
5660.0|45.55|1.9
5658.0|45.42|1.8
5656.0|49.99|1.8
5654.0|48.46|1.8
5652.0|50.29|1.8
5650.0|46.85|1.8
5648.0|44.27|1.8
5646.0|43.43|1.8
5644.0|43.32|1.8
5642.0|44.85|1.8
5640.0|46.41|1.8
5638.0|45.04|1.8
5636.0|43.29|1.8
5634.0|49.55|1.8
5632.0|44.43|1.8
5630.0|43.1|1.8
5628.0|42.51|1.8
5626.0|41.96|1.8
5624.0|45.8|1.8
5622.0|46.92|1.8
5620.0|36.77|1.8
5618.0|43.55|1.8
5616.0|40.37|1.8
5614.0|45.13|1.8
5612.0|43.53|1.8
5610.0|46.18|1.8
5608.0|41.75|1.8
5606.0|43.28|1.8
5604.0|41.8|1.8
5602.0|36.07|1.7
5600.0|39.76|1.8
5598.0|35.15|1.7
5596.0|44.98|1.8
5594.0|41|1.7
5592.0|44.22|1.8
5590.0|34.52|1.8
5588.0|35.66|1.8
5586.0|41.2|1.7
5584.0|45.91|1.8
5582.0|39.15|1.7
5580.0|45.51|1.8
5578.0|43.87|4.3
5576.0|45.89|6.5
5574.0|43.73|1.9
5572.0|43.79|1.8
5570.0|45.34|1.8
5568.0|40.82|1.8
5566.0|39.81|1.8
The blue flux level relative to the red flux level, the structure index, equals 1.17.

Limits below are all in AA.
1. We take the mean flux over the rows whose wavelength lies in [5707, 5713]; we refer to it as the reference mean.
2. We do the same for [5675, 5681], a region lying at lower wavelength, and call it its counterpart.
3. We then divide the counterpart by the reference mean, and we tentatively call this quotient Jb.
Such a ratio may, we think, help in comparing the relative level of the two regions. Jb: 1.02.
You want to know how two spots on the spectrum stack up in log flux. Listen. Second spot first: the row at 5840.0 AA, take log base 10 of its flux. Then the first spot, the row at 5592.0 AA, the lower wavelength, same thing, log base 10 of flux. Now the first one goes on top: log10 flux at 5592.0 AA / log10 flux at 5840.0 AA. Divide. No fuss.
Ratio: 0.95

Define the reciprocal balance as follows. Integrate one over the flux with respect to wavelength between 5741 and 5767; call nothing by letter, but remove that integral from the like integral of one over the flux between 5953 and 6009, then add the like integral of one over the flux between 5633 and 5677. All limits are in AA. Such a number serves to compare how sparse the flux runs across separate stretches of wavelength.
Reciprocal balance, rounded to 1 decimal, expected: 1.6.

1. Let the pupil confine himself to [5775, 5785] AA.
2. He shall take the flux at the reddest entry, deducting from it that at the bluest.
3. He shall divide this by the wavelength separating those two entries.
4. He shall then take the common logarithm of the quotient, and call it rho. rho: -1.6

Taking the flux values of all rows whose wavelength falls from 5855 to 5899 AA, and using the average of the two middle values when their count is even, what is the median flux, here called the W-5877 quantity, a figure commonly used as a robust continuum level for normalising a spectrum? 42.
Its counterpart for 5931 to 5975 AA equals 47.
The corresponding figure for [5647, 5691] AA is 46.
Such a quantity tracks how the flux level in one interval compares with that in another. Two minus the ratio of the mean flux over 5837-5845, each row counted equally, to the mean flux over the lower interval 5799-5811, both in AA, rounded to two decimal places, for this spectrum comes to 1.05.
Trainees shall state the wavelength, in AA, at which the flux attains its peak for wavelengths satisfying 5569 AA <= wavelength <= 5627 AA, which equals 5622.0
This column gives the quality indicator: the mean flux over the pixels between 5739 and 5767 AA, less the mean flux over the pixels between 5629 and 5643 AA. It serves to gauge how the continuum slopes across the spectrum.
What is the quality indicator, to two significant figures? 7.5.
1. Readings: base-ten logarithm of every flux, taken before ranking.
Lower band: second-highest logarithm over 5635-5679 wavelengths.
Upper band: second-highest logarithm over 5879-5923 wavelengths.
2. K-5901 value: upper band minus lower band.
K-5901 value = -0.03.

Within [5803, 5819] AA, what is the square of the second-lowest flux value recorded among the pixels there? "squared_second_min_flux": 2393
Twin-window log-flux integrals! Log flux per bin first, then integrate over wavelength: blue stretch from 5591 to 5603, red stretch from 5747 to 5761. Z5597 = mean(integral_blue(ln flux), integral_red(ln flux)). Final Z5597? 50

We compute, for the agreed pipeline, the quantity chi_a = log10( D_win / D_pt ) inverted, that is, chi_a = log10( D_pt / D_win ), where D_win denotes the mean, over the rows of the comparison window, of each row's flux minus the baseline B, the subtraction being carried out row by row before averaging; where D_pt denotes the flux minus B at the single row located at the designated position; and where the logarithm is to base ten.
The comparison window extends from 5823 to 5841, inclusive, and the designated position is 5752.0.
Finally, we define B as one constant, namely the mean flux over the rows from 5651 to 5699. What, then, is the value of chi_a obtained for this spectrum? 0.11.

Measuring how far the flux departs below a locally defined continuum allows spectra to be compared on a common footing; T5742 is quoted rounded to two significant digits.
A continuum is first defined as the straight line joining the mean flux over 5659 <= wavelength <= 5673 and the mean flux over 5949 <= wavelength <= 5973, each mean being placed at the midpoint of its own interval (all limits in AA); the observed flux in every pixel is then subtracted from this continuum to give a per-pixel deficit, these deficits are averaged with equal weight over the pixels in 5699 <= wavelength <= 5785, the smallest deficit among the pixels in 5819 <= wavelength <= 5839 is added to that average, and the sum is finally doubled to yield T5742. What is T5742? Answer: -28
